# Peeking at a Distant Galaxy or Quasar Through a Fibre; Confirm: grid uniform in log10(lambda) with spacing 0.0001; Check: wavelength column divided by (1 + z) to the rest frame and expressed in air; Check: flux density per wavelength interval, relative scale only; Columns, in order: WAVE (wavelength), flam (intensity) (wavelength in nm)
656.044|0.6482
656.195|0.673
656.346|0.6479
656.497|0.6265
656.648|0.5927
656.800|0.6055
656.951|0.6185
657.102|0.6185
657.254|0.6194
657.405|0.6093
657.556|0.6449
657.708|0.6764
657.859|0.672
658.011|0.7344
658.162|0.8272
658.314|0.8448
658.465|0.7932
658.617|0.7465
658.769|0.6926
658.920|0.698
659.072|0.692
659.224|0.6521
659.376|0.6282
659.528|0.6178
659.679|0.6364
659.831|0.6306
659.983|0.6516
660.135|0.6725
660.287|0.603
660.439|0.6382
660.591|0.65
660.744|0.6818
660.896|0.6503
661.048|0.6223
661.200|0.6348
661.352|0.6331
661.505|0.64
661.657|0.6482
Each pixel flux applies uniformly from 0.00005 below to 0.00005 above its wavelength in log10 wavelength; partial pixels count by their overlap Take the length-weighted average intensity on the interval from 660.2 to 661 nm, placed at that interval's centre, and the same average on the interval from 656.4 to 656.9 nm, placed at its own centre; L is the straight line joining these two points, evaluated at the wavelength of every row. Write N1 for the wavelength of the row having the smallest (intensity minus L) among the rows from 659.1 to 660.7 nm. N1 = 660.287 nm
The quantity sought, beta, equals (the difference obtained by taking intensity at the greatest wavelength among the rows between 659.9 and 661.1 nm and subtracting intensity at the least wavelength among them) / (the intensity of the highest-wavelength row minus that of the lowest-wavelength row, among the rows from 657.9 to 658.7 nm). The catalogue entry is -2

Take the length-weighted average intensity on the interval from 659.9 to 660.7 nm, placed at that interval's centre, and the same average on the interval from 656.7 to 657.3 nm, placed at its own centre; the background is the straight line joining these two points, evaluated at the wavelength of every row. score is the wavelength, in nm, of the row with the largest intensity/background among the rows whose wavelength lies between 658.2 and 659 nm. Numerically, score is 658.314 nm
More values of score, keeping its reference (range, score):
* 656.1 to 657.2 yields 656.195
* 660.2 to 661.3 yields 660.744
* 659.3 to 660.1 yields 659.983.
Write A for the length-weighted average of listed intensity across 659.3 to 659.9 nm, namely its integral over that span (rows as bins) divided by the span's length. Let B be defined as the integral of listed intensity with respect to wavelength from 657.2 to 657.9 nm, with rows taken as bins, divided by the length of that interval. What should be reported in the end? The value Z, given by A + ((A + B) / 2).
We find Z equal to 1.27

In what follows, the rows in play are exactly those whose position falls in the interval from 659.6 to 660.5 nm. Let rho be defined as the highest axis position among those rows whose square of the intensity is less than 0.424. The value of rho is 660.439 nm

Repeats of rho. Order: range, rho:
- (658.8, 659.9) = 659.831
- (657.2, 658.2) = 657.556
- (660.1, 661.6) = 661.505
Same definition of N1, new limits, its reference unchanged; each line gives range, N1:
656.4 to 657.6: 656.648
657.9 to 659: 658.769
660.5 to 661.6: 661.048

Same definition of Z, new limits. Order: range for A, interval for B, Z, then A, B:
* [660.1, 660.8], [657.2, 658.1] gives 1.30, 0.65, 0.663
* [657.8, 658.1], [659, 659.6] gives 1.39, 0.71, 0.647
